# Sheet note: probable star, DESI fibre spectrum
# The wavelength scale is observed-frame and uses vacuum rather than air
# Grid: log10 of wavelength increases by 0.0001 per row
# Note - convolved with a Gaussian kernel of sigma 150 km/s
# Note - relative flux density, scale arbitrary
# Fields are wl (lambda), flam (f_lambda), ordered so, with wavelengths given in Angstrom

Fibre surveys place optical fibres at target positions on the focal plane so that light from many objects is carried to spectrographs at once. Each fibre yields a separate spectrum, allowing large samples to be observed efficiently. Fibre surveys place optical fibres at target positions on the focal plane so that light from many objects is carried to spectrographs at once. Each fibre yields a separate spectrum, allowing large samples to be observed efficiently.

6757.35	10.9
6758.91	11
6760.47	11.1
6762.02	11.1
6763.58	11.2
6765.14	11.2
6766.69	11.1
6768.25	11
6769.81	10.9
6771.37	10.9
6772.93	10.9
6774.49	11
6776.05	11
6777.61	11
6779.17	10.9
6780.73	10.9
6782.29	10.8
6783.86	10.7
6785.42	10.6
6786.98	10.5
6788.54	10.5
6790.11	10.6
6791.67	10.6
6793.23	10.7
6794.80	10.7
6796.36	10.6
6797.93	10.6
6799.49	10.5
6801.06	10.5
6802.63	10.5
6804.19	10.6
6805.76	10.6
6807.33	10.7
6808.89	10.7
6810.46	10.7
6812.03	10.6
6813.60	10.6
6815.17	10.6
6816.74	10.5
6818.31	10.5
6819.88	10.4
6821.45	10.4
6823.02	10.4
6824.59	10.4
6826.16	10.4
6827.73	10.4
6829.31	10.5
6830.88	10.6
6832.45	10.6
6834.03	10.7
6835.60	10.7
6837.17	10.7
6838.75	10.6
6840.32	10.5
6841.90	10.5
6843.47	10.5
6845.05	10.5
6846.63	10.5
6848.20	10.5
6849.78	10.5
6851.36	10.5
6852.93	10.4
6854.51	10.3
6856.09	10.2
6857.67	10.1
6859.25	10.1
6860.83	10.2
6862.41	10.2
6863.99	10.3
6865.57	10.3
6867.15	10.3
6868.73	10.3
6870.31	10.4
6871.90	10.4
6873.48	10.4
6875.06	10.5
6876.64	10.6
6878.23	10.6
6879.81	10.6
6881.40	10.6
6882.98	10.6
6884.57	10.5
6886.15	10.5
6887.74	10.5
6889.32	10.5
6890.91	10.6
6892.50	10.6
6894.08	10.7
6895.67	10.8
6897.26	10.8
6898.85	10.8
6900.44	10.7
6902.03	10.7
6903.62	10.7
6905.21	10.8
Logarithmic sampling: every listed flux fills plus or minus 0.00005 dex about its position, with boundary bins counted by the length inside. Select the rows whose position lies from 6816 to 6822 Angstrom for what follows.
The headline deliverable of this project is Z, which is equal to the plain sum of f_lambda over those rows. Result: 41.8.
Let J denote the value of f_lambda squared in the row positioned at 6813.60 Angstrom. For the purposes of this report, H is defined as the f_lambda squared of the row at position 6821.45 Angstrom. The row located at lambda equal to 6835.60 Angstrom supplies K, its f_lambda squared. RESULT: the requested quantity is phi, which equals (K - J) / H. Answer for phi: 0.020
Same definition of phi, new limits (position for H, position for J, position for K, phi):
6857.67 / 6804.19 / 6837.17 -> 0.021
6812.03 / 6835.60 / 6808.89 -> 0.000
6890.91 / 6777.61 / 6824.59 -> -0.114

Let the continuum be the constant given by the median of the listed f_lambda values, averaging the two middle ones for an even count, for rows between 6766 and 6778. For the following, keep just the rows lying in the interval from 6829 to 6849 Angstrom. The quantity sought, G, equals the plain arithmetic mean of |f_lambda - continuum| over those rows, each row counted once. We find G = 0.43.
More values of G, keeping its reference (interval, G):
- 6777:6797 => 0.30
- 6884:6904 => 0.35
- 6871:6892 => 0.47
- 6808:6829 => 0.49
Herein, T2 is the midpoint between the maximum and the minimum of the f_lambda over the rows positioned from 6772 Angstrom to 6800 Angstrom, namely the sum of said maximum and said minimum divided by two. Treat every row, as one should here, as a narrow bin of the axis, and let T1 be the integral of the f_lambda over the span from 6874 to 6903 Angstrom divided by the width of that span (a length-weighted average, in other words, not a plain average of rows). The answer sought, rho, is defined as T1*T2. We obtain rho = 114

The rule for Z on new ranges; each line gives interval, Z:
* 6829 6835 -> 42.4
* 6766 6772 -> 43.9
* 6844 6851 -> 42.0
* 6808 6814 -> 42.6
